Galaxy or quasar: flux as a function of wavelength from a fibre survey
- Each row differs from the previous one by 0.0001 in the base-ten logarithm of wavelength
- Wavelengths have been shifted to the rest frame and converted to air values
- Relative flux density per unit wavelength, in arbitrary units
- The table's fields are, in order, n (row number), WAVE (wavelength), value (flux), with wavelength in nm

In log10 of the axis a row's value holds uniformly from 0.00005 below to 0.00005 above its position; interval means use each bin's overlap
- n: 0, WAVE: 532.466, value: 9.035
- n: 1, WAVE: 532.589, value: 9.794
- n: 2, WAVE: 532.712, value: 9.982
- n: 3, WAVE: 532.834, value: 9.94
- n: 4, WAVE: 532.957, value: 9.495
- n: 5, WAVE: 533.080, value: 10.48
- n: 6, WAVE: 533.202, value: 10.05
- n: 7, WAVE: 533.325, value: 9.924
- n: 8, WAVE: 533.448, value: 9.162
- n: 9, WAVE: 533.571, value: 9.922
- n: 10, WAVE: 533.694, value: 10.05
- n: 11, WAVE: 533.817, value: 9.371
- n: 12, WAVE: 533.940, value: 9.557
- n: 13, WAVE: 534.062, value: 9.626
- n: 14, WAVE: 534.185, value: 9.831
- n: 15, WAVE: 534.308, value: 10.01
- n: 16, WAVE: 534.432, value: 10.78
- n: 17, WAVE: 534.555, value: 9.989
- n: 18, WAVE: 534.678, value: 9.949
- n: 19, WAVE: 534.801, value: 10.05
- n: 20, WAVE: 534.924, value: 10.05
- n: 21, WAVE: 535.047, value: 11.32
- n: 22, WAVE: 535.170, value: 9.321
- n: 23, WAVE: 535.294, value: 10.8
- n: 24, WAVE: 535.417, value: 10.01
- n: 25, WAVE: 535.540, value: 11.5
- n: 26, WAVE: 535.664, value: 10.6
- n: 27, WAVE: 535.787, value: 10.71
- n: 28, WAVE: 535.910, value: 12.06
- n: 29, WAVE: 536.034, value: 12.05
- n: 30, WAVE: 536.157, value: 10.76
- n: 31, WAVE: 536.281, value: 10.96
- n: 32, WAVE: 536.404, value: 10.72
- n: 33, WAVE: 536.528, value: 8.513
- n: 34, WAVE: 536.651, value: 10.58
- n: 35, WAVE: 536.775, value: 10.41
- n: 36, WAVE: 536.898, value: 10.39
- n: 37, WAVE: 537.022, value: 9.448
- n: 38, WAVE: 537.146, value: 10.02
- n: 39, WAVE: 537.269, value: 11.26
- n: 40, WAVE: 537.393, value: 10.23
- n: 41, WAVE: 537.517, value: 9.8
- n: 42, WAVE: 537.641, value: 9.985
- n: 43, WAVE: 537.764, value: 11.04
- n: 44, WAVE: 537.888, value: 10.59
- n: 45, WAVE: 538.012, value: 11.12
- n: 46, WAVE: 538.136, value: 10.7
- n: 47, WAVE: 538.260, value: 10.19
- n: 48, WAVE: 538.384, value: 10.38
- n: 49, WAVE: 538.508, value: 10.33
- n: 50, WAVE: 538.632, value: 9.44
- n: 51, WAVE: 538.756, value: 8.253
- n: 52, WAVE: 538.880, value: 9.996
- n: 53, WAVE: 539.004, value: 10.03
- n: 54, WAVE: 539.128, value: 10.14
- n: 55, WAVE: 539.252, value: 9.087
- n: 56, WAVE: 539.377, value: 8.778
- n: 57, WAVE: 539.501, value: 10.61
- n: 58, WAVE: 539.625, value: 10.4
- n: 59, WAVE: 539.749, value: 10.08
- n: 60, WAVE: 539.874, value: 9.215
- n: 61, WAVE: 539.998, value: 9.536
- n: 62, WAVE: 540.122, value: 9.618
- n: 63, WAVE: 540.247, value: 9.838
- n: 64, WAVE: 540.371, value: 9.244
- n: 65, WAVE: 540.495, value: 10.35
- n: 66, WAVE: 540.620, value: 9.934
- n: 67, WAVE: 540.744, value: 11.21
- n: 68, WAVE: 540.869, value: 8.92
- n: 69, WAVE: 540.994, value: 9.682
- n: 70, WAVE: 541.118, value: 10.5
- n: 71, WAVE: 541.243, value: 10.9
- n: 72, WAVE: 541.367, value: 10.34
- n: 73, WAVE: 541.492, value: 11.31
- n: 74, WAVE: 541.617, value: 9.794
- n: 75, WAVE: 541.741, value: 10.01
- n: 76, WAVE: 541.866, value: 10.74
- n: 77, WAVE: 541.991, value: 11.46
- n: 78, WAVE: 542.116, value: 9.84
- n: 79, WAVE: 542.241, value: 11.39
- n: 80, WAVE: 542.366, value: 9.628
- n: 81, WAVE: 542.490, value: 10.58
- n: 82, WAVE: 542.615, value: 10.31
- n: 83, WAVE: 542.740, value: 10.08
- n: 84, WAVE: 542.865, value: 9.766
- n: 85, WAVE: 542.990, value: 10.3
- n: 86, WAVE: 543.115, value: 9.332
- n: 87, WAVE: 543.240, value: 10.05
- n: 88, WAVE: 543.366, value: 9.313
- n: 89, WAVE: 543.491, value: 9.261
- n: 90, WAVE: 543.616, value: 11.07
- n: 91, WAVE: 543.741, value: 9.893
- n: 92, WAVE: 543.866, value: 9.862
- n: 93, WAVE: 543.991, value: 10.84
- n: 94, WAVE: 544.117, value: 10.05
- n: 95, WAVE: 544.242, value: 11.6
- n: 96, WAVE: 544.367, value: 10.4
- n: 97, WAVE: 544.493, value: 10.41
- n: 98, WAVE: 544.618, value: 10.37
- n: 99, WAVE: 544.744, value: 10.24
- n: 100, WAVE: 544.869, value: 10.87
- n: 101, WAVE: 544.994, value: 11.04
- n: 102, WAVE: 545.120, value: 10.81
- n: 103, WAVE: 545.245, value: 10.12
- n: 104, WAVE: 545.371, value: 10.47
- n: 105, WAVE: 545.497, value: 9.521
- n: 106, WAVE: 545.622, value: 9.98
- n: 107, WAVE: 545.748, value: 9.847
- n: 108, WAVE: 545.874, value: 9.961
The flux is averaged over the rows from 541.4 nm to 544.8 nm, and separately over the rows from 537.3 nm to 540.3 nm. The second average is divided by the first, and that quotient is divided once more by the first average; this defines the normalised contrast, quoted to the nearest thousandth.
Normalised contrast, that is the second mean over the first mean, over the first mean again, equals 0.094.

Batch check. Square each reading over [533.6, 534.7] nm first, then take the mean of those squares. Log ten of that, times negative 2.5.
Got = -4.98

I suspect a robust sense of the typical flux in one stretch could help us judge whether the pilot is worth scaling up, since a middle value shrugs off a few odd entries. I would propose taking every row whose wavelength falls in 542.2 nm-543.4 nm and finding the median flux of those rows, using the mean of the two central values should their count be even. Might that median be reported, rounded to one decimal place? 10.1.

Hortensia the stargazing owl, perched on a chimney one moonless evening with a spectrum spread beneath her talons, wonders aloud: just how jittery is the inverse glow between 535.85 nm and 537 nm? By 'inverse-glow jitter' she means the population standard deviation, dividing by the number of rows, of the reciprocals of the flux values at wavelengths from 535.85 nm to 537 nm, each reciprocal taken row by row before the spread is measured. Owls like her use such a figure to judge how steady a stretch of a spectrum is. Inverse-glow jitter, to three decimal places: 0.010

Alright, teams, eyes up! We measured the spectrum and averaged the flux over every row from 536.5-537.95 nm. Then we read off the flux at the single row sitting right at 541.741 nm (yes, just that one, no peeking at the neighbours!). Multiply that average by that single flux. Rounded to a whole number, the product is 102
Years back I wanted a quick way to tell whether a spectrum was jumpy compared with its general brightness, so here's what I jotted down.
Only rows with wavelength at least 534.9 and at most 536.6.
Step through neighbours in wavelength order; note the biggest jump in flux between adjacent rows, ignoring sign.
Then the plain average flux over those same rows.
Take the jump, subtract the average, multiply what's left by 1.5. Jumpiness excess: -12.7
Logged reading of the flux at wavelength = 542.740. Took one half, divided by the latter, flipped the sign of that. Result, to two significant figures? -0.050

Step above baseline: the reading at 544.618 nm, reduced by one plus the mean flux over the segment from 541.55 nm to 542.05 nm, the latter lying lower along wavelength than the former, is -1.1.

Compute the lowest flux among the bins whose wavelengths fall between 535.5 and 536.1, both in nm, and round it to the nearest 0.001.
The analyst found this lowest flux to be 10.600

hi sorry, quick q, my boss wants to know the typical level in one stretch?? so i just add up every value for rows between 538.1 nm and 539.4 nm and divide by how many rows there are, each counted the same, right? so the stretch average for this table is 9.8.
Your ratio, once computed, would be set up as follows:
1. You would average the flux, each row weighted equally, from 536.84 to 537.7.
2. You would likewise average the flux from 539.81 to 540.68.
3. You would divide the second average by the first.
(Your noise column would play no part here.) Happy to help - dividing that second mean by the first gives 0.95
